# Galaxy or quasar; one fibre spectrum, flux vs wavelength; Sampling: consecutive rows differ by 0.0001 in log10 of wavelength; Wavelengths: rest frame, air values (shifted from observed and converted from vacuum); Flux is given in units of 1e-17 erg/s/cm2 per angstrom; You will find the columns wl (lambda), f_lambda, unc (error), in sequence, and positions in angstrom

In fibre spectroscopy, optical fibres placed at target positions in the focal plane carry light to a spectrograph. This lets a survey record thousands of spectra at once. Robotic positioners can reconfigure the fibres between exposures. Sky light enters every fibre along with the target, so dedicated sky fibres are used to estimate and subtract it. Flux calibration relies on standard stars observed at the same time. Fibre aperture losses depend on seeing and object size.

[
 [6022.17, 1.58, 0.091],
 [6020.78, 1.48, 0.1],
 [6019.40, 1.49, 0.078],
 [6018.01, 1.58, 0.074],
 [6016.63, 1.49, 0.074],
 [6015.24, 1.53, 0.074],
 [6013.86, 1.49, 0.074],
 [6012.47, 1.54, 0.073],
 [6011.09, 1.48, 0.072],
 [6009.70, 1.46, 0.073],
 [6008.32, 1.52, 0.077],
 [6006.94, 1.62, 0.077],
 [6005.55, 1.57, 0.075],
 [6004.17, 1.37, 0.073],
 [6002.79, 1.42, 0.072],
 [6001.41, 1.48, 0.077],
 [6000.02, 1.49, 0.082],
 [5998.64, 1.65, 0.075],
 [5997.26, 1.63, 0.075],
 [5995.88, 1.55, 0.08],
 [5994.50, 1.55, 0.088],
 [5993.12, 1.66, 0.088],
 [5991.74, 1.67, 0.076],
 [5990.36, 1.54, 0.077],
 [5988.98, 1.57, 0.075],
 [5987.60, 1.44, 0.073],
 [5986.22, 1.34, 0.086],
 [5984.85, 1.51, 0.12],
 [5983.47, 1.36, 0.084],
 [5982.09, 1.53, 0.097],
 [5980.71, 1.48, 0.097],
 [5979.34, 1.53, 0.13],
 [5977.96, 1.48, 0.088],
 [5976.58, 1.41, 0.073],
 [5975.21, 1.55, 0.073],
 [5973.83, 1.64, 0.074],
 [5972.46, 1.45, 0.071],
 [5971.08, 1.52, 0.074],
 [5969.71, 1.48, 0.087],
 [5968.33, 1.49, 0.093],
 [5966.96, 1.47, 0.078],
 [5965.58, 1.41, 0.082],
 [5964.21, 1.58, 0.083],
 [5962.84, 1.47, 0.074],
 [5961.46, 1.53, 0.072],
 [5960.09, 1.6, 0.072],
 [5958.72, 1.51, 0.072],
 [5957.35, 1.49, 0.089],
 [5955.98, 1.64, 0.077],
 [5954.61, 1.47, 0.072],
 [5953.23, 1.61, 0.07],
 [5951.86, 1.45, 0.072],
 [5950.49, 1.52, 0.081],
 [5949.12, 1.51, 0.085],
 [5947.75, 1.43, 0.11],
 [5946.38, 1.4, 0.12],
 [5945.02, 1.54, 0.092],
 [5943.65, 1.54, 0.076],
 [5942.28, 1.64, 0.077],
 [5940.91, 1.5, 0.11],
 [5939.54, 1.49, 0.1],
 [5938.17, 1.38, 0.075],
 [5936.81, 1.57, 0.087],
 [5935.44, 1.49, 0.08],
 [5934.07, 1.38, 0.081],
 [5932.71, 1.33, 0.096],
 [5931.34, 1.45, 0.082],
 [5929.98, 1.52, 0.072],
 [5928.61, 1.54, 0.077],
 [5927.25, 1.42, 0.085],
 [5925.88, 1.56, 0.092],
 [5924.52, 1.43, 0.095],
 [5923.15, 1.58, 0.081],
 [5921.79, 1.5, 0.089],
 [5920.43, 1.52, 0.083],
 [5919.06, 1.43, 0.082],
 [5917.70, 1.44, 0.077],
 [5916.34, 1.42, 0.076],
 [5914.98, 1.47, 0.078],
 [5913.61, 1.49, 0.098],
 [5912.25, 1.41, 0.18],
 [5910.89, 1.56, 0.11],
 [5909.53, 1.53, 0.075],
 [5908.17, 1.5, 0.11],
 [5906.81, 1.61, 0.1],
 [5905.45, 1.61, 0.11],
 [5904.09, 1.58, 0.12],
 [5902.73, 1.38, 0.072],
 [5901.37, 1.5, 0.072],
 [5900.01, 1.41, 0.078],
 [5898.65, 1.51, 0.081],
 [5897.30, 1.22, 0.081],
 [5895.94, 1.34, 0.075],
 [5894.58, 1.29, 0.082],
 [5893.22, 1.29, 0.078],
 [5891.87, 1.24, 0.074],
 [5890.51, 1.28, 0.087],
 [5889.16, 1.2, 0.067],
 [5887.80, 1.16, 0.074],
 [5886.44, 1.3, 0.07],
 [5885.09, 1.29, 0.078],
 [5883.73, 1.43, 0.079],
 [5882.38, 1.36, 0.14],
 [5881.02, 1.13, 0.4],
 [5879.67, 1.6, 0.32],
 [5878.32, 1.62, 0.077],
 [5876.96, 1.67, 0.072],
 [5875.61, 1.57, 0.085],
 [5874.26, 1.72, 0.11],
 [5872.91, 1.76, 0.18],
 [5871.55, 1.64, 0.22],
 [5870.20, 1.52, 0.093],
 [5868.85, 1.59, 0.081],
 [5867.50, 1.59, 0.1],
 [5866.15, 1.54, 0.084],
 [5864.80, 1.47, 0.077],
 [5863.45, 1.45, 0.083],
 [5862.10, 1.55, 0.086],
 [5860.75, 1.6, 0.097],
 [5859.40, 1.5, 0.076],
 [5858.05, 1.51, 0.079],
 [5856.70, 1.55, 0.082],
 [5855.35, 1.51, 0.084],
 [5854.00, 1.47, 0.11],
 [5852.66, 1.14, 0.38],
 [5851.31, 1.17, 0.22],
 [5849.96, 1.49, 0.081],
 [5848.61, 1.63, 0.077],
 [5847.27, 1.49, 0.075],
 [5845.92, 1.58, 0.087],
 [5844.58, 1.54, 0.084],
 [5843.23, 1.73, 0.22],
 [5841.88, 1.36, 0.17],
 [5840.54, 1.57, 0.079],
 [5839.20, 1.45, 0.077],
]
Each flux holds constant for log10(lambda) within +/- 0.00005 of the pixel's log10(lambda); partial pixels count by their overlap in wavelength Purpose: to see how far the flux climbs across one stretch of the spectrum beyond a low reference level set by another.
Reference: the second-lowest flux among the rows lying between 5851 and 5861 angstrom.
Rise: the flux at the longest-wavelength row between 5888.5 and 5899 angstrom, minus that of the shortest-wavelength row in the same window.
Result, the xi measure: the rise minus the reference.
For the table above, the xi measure -0.86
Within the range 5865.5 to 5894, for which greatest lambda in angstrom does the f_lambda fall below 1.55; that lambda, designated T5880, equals 5893.22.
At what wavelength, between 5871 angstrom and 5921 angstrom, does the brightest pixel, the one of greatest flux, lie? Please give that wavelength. 5872.91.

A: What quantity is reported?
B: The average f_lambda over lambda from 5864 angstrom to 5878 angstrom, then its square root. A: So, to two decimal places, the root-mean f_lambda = 1.27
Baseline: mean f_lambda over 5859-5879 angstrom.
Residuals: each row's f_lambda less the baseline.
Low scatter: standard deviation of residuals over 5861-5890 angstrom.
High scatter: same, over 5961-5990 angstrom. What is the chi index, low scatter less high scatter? 0.11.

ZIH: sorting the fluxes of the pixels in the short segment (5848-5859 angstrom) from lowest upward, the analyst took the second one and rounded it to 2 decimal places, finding 1.17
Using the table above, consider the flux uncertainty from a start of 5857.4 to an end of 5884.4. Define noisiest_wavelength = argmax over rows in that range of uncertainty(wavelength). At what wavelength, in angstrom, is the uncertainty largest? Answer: 5881.02 angstrom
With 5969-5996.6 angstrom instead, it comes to 5979.34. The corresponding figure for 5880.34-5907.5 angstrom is 5881.02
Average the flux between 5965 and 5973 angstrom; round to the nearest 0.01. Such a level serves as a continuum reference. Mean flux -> 1.47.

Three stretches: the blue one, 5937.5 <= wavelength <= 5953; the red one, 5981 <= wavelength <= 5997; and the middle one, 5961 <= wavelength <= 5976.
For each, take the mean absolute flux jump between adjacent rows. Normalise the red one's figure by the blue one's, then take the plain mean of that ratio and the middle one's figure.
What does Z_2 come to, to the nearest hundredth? 0.77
